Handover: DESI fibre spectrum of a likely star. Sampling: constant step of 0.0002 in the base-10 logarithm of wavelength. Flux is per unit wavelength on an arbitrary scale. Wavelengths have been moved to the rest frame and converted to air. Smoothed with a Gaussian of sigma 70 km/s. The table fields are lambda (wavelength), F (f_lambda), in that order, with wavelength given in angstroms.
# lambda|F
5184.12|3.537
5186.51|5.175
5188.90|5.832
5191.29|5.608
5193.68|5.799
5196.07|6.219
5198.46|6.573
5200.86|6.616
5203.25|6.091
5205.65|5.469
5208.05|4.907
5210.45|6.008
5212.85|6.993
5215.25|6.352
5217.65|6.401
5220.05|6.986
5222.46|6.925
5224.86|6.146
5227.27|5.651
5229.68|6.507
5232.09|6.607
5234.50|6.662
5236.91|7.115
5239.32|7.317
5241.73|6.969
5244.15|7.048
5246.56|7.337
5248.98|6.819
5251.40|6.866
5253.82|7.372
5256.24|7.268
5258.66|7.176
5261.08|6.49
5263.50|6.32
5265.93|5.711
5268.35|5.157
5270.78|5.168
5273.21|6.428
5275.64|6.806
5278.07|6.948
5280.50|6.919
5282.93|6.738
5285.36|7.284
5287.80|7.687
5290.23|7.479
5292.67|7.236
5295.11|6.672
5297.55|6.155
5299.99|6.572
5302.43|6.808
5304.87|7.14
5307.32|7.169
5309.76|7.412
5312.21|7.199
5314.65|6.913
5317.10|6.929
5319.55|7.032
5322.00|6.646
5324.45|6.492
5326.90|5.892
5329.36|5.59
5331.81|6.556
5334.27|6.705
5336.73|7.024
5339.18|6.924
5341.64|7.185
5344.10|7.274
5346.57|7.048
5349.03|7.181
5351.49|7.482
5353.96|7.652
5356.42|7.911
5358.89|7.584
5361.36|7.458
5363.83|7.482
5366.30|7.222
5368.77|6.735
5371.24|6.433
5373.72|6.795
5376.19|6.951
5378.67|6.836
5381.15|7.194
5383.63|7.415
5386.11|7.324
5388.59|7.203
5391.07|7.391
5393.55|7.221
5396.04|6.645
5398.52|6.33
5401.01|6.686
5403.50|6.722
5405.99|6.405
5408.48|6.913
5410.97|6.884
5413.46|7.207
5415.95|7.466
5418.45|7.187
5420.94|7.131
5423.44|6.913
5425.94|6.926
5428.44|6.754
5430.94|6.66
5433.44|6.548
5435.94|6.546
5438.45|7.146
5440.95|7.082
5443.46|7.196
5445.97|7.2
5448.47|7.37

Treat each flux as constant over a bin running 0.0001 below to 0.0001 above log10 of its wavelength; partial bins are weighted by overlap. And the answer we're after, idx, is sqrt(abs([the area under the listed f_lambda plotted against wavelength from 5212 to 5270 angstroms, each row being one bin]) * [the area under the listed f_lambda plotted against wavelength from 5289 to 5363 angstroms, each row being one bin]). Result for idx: 447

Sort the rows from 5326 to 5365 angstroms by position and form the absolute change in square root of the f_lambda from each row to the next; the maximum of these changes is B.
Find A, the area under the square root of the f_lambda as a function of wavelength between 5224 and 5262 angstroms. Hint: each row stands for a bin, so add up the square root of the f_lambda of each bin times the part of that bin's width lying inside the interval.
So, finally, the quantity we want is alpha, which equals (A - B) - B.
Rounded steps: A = 99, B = 0.196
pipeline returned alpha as 99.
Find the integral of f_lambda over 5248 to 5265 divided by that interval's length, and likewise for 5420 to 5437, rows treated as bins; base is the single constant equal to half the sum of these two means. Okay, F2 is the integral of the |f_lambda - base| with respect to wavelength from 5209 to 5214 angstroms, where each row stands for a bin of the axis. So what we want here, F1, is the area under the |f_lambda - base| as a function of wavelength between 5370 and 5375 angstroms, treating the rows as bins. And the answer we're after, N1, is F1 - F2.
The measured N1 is -1.8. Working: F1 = 1.1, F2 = 2.8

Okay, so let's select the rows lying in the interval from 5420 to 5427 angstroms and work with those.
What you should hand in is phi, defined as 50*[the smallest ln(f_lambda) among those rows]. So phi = 97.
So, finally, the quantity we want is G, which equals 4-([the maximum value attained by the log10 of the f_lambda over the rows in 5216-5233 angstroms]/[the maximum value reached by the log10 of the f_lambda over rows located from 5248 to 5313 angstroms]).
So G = 3.05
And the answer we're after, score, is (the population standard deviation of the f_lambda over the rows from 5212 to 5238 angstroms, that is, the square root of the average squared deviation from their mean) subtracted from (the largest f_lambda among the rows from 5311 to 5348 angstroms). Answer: 6.86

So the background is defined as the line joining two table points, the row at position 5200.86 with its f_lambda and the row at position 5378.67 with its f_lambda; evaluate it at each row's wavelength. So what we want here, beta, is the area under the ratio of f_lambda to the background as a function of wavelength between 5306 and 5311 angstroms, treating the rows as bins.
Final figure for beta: 5.39 angstroms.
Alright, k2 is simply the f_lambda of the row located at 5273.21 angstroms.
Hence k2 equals 6.428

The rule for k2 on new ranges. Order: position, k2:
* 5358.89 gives 7.584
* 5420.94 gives 7.131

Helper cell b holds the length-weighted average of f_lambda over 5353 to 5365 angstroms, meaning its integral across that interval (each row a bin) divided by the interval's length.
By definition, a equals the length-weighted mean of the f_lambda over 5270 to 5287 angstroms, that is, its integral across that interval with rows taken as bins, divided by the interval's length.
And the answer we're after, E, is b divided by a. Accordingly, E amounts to 1.14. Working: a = 6.7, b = 7.62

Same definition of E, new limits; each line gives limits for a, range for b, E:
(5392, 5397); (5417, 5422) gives 1.03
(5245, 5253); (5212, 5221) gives 0.95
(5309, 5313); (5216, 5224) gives 0.92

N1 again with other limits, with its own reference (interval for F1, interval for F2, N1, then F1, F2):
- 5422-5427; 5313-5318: -0.1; 0.5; 0.6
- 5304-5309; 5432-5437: 0.3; 1.7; 1.4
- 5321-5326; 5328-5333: -2.3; 1.5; 3.8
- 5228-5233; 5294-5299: -0.3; 1.8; 2.1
